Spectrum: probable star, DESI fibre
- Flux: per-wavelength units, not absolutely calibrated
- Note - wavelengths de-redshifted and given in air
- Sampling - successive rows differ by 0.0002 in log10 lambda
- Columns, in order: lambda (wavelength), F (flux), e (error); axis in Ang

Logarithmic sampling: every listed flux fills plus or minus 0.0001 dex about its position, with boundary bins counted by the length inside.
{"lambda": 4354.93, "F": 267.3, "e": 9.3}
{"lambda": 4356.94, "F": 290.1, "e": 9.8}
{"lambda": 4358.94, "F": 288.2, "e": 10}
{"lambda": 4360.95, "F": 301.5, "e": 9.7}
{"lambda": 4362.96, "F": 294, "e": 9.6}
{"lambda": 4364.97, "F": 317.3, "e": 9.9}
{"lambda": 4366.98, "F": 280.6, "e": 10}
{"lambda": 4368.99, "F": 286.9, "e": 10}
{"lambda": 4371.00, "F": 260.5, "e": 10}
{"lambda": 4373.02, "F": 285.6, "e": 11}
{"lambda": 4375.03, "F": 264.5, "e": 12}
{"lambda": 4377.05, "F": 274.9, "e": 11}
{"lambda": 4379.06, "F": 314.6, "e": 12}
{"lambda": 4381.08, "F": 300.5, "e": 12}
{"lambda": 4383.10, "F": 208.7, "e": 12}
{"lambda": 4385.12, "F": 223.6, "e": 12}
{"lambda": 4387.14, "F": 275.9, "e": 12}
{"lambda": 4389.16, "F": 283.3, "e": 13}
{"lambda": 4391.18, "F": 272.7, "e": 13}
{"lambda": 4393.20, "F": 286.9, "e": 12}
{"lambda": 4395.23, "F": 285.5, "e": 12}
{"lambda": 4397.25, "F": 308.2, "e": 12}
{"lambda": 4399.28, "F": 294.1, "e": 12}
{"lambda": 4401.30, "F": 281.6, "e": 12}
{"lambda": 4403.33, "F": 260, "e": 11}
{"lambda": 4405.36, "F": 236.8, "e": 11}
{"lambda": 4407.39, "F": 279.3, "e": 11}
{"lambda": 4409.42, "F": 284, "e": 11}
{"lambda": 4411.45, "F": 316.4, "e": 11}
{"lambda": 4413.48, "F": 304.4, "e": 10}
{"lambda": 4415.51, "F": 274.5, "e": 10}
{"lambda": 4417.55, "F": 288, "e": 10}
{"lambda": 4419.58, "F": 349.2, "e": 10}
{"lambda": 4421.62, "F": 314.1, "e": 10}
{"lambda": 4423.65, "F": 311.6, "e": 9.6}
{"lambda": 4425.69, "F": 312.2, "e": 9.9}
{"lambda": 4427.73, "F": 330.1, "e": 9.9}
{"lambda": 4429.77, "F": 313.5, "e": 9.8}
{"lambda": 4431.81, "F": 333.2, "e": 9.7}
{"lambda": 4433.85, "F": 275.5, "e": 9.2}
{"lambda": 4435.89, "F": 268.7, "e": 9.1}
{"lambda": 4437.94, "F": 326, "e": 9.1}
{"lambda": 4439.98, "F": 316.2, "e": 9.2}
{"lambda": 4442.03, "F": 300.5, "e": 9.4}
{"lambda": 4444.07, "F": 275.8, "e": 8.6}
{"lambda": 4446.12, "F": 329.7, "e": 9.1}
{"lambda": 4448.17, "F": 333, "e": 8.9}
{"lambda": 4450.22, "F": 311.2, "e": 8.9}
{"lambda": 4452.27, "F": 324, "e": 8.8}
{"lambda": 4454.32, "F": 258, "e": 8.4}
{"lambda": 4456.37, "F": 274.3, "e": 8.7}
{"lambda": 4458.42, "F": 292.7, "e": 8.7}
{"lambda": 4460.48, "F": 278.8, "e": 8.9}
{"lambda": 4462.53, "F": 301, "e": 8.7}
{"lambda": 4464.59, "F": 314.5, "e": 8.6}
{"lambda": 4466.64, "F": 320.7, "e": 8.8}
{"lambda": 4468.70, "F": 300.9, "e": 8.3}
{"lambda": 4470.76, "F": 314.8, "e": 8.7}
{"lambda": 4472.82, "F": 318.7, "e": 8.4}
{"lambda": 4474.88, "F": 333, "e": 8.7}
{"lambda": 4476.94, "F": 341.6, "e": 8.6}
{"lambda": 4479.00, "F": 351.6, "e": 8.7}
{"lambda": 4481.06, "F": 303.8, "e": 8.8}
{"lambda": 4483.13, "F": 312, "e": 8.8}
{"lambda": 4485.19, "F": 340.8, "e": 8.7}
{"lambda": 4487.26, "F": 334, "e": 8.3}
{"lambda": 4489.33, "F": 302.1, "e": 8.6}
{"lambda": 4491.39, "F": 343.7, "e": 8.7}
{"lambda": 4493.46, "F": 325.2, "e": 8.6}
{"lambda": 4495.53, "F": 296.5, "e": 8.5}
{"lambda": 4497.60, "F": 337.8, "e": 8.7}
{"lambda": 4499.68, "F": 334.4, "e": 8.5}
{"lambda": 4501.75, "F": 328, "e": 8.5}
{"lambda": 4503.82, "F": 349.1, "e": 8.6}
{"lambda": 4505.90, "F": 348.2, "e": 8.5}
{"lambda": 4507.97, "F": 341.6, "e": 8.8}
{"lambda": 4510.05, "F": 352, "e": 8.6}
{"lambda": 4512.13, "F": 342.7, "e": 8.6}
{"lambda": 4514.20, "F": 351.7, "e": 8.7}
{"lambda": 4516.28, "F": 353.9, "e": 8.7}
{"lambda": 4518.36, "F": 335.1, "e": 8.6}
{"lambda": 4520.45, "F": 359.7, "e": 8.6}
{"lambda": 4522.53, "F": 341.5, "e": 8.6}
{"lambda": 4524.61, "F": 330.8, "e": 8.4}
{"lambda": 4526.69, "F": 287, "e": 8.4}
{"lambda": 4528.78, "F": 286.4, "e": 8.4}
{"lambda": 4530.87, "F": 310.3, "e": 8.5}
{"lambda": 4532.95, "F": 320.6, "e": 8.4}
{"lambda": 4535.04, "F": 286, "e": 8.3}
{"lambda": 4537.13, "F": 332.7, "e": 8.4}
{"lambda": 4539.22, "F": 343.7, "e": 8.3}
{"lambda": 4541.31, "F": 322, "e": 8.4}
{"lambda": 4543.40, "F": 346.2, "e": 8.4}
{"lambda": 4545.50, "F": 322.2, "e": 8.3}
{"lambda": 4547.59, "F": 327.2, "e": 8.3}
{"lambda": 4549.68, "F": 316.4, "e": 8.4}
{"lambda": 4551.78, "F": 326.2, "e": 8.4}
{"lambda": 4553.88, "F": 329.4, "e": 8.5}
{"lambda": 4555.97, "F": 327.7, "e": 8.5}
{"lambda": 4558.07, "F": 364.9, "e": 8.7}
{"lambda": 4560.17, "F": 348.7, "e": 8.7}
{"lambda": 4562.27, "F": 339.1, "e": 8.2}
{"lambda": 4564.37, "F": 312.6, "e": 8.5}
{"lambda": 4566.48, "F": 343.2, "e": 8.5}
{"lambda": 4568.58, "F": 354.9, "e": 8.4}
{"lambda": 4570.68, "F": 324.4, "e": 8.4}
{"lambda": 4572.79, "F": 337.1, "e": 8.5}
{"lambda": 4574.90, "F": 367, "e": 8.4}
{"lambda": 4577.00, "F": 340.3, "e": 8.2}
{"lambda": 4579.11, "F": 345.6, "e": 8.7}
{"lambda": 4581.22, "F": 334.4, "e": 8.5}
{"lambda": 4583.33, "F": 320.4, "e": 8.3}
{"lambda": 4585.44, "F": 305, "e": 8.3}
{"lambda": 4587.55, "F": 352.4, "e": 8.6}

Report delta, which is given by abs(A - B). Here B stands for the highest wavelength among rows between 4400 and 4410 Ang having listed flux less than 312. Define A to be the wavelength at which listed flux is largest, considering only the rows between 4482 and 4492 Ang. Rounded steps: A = 4491.39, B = 4409.42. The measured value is 82.0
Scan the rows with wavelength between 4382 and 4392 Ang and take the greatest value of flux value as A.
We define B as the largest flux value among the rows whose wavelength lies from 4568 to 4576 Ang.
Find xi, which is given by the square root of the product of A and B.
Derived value 322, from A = 283.3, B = 367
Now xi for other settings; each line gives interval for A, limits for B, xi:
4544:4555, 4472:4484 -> 340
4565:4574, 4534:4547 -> 351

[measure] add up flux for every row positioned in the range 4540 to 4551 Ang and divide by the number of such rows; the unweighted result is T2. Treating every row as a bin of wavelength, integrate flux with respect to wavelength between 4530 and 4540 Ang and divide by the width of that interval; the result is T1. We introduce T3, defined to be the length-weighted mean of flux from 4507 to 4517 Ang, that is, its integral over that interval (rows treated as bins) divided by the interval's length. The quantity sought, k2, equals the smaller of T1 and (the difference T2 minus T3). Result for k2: -22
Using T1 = 318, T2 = 327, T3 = 348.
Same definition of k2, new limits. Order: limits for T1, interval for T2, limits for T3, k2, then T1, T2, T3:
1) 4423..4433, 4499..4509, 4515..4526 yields -2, 320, 340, 343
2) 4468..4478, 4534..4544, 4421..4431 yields 9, 323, 326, 317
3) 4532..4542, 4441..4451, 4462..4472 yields -1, 321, 310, 311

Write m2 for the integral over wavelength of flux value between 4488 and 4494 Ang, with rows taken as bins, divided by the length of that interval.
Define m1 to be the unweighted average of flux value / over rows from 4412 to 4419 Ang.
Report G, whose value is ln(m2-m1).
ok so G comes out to 3.6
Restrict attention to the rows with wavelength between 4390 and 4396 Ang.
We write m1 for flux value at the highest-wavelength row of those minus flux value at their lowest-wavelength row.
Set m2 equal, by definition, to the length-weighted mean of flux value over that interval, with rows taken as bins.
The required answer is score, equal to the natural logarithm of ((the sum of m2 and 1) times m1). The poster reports 8.2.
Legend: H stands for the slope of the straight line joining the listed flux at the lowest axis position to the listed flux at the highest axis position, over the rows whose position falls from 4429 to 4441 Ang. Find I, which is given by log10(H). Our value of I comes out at -0.58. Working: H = 0.3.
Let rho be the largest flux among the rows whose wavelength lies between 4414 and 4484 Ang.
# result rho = 351.6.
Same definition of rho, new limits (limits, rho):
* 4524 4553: 346.2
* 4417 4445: 349.2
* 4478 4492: 351.6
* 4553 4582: 367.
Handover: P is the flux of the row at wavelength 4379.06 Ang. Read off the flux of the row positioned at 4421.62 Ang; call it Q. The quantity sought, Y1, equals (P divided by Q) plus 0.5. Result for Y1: 1.50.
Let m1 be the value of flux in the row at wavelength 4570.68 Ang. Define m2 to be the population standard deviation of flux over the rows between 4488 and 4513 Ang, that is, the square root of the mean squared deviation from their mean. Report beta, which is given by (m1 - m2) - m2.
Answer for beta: 290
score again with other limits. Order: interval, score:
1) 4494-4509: 9.6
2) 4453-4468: 9.8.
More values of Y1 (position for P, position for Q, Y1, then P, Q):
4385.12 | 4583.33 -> 1.20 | 223.6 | 320.4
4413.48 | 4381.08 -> 1.51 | 304.4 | 300.5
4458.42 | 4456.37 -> 1.57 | 292.7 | 274.3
